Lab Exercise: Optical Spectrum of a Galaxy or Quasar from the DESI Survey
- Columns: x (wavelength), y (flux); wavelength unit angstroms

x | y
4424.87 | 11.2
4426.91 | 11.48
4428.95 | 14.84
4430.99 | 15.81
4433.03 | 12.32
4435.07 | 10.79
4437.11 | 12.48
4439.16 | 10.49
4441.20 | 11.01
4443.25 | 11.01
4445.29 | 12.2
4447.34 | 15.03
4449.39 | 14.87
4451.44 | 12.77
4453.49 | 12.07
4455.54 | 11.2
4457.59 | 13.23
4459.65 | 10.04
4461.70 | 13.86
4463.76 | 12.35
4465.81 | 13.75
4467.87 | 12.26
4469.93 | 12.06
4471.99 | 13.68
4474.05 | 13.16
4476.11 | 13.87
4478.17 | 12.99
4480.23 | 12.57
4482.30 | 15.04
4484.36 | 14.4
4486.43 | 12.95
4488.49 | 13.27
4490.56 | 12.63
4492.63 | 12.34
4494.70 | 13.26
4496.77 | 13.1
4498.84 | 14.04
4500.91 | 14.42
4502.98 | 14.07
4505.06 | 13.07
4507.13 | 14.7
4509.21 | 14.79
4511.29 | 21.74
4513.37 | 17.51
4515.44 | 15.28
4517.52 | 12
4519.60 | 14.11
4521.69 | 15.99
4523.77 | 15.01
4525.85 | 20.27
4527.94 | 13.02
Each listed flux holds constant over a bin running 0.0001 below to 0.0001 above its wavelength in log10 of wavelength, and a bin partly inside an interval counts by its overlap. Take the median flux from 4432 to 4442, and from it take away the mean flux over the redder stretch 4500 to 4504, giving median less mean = -3.2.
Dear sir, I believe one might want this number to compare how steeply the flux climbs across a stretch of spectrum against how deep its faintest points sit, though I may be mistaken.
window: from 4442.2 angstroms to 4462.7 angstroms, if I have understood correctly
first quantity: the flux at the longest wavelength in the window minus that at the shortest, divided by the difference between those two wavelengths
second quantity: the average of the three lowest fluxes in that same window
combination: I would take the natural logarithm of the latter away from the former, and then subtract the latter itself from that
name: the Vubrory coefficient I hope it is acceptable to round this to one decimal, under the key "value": -13.0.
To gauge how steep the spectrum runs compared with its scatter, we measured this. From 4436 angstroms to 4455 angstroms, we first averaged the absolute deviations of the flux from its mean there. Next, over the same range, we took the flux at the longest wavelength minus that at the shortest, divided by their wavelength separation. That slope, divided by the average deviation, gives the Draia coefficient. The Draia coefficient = -0.021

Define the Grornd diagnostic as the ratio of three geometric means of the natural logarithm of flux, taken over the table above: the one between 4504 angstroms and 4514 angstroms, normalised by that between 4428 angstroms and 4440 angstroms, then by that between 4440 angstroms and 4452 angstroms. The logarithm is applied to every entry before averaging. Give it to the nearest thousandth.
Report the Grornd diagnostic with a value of 0.431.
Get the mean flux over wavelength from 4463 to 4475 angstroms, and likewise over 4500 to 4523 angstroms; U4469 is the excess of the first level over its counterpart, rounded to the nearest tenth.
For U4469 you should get -2.4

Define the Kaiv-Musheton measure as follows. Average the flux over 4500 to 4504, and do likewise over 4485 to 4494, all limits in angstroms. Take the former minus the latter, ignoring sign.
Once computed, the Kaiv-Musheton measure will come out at 1.4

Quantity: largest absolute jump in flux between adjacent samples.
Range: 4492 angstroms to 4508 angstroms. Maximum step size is 1.6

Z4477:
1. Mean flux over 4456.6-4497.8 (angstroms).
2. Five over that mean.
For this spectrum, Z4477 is 0.383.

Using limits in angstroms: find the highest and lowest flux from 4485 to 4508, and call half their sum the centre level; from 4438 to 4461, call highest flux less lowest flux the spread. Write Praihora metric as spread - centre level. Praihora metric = -8.5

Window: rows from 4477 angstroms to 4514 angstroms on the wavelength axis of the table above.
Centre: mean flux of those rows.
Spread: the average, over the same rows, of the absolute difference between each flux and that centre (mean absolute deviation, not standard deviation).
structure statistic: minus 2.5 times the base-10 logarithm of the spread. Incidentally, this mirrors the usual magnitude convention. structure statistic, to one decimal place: -0.4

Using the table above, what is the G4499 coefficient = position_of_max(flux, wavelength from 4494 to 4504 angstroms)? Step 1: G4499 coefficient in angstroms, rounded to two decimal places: 4500.91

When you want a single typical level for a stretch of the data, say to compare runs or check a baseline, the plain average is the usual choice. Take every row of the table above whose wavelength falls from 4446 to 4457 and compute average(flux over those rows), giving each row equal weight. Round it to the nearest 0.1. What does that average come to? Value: 13.2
